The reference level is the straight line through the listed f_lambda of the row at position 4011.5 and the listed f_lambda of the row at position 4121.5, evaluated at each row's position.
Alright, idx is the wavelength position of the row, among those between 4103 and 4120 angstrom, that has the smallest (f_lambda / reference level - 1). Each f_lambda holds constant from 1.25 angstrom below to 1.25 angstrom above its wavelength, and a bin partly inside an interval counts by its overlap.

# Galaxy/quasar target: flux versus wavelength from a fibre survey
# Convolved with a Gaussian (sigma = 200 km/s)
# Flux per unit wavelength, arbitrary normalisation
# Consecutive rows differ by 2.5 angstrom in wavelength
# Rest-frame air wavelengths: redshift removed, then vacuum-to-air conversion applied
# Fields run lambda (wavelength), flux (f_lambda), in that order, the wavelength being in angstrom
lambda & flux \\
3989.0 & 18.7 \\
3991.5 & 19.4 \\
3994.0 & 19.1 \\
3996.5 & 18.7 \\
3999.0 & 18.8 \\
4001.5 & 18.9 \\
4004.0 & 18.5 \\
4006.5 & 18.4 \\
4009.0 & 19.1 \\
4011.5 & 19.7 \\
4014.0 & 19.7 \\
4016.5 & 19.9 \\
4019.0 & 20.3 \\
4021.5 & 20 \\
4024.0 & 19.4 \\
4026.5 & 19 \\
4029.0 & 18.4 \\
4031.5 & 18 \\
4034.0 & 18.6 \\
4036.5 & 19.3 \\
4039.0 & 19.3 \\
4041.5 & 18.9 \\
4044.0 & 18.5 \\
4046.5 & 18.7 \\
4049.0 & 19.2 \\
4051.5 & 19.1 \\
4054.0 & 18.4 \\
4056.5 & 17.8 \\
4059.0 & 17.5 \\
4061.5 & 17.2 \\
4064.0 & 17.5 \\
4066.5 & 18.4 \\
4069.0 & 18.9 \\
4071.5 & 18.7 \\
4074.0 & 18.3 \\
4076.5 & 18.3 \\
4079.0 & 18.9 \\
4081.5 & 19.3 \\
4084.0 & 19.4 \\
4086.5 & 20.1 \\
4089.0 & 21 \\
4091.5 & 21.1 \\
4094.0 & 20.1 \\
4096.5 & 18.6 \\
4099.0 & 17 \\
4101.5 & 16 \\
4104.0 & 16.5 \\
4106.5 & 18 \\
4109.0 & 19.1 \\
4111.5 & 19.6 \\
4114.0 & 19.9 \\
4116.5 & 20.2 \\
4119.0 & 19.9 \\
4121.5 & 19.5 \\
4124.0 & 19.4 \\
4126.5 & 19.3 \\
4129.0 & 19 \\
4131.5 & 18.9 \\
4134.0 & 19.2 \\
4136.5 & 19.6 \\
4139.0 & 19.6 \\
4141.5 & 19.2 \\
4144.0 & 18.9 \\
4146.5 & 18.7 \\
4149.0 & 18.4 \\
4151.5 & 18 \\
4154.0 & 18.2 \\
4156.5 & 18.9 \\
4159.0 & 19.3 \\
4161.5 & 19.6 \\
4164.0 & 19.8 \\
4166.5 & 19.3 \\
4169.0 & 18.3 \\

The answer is 4104.0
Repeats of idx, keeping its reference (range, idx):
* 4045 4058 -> 4056.5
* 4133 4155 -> 4151.5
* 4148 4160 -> 4151.5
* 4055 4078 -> 4061.5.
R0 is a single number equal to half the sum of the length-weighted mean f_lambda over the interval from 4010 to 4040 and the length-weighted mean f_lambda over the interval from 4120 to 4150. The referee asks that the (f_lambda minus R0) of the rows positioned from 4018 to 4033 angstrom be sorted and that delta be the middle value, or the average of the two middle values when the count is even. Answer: 0.0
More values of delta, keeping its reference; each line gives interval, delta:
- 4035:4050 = -0.2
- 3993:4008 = -0.5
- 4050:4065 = -1.6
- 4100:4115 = -0.7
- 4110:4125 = 0.5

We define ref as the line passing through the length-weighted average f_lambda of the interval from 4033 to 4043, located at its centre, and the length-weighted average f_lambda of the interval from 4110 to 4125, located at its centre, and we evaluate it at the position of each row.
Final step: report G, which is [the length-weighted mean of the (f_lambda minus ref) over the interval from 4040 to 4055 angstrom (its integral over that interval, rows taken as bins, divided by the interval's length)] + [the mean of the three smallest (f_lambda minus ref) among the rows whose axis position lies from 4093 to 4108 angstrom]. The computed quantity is -3.4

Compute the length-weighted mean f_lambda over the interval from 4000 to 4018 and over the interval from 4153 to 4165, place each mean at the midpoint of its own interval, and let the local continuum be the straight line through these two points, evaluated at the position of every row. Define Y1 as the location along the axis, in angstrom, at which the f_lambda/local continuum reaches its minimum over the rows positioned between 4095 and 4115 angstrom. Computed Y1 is 4101.5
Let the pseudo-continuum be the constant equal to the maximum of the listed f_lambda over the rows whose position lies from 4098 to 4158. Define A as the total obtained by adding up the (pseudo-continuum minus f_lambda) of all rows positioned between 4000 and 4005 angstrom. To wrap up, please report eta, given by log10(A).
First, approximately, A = 3.0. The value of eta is 0.48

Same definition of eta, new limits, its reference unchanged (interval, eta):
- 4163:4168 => 0.11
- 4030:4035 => 0.58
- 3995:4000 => 0.46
